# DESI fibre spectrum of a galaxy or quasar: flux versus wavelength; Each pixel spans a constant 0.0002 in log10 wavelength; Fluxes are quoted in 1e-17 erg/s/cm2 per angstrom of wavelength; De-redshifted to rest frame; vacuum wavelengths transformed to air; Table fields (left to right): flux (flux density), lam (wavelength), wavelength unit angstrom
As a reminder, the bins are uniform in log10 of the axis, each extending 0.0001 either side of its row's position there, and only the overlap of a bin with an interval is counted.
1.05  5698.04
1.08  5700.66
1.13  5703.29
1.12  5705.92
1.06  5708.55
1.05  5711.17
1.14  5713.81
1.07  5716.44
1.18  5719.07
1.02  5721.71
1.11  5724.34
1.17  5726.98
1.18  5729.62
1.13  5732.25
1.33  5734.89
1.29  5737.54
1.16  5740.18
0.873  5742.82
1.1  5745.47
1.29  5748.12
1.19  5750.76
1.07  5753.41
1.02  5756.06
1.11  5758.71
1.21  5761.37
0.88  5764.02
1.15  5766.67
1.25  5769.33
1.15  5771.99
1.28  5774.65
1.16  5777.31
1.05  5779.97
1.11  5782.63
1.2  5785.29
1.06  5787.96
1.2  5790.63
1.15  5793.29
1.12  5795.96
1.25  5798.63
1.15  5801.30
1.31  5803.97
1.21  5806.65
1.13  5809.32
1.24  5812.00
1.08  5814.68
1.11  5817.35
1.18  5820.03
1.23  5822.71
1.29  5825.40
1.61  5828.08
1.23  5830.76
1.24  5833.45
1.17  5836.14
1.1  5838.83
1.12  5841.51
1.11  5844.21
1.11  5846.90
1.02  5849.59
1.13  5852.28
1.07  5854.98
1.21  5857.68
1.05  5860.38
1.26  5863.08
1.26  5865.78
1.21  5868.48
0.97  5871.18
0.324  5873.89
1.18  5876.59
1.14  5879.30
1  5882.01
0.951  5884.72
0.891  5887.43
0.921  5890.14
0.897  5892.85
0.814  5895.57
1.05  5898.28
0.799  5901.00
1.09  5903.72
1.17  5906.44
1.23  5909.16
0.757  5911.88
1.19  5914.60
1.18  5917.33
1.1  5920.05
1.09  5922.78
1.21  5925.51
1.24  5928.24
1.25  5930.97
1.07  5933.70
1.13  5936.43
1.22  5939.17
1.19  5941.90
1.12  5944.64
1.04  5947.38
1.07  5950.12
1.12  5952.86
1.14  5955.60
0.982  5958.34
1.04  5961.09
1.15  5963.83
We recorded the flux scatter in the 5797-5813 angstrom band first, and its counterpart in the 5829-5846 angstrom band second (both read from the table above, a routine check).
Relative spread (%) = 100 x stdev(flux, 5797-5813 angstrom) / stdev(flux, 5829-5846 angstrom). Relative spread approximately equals 108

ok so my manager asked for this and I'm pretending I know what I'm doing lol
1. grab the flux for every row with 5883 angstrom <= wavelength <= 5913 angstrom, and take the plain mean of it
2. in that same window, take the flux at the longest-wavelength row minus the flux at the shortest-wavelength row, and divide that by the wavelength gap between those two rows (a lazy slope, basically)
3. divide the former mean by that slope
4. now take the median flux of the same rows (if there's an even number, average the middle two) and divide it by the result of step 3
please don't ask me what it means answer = -0.007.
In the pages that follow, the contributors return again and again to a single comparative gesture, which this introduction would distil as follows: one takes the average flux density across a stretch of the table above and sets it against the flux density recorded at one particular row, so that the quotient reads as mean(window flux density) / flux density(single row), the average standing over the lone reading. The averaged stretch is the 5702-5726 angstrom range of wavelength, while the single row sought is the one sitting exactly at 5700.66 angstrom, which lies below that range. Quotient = 1.02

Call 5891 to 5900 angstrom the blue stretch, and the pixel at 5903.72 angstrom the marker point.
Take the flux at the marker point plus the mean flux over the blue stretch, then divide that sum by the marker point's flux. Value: 1.84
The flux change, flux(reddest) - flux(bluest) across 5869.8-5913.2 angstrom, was -0.21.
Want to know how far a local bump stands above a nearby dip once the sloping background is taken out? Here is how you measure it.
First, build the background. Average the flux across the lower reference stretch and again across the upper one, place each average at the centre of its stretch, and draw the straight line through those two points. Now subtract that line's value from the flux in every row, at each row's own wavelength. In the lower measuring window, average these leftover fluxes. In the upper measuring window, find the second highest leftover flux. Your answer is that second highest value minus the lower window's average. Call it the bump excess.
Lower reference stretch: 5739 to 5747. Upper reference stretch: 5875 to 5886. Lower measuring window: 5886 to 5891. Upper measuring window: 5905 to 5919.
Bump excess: 0.28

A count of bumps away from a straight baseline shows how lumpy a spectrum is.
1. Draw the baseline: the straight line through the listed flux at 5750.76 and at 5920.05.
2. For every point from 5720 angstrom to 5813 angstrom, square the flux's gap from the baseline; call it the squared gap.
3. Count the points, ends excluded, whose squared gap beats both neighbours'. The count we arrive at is 11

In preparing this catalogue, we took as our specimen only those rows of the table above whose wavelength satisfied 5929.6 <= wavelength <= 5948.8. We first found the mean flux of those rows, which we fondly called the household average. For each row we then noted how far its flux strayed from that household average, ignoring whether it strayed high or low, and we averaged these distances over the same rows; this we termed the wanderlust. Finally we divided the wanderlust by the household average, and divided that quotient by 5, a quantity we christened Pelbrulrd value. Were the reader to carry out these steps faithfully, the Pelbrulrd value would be 0.0111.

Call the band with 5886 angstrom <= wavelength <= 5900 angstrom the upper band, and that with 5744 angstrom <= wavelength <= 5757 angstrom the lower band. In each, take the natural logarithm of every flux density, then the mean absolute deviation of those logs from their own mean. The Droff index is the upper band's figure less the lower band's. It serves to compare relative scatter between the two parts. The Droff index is -0.01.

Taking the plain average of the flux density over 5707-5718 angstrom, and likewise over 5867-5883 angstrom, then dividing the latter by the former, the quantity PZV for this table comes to 0.90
